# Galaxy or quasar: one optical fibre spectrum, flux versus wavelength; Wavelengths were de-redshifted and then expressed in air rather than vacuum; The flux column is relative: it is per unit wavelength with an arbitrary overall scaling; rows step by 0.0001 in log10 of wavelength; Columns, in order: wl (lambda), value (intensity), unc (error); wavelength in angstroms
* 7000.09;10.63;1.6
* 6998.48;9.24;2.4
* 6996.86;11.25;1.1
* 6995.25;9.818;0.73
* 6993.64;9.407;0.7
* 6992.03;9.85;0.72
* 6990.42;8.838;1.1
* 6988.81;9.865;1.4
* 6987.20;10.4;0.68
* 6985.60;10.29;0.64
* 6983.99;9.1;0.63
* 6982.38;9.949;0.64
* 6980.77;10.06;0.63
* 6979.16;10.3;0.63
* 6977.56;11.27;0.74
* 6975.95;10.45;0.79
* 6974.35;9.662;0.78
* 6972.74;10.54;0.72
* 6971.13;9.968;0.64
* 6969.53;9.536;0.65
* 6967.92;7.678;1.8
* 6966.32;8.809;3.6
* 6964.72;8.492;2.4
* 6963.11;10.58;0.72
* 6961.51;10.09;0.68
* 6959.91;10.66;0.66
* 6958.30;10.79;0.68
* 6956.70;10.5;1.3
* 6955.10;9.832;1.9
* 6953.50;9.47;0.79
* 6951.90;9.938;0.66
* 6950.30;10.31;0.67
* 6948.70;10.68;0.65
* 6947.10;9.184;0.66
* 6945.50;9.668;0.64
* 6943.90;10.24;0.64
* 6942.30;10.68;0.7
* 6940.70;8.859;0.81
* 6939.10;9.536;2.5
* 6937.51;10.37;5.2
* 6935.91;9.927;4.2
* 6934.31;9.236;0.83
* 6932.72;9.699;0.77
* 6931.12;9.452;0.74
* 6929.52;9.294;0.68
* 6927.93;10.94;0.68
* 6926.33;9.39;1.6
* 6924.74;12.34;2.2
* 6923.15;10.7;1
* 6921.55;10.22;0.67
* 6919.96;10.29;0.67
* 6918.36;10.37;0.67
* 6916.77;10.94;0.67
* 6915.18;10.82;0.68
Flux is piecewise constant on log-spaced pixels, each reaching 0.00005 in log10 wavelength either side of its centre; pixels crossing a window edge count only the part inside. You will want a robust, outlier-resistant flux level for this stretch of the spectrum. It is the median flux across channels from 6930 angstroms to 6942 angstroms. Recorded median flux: 9.5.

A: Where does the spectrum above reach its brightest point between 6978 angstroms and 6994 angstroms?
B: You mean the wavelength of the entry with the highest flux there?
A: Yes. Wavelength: 6987.20 angstroms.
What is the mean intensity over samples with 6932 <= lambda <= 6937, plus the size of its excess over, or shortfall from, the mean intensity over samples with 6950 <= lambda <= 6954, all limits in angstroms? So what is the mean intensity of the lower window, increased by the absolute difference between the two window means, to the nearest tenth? 9.9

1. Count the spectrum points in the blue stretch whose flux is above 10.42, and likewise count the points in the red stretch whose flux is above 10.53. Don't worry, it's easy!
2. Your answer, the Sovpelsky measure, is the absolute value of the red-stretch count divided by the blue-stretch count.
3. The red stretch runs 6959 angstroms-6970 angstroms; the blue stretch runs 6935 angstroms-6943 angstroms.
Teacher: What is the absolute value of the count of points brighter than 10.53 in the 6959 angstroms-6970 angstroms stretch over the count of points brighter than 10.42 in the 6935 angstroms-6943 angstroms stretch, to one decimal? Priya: 2.0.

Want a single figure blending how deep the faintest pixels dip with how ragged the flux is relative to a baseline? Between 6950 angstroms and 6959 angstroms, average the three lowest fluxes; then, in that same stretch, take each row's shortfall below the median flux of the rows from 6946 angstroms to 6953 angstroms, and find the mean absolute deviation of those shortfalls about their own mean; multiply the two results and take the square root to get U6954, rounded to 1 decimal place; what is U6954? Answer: 2.0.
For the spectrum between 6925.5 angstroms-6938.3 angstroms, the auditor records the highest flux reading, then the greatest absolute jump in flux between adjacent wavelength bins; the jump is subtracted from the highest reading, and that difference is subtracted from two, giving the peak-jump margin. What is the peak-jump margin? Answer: -7.3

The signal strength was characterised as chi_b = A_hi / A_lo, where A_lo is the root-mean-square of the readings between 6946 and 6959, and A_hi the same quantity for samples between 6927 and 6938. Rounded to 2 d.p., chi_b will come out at 0.98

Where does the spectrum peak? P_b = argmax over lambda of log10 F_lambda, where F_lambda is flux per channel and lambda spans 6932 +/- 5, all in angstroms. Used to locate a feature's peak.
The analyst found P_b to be 6927.93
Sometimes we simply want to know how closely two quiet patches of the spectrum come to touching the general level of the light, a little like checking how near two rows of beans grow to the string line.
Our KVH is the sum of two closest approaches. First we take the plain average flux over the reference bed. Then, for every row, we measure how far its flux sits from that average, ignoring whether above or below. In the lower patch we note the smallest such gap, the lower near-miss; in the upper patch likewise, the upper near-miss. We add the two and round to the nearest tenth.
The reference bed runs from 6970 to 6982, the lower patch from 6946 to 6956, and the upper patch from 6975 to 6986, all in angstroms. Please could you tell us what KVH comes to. 0.0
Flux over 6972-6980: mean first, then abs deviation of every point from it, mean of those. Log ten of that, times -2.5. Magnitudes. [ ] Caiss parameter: 1.08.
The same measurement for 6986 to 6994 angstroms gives 0.89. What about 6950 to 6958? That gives 1.25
